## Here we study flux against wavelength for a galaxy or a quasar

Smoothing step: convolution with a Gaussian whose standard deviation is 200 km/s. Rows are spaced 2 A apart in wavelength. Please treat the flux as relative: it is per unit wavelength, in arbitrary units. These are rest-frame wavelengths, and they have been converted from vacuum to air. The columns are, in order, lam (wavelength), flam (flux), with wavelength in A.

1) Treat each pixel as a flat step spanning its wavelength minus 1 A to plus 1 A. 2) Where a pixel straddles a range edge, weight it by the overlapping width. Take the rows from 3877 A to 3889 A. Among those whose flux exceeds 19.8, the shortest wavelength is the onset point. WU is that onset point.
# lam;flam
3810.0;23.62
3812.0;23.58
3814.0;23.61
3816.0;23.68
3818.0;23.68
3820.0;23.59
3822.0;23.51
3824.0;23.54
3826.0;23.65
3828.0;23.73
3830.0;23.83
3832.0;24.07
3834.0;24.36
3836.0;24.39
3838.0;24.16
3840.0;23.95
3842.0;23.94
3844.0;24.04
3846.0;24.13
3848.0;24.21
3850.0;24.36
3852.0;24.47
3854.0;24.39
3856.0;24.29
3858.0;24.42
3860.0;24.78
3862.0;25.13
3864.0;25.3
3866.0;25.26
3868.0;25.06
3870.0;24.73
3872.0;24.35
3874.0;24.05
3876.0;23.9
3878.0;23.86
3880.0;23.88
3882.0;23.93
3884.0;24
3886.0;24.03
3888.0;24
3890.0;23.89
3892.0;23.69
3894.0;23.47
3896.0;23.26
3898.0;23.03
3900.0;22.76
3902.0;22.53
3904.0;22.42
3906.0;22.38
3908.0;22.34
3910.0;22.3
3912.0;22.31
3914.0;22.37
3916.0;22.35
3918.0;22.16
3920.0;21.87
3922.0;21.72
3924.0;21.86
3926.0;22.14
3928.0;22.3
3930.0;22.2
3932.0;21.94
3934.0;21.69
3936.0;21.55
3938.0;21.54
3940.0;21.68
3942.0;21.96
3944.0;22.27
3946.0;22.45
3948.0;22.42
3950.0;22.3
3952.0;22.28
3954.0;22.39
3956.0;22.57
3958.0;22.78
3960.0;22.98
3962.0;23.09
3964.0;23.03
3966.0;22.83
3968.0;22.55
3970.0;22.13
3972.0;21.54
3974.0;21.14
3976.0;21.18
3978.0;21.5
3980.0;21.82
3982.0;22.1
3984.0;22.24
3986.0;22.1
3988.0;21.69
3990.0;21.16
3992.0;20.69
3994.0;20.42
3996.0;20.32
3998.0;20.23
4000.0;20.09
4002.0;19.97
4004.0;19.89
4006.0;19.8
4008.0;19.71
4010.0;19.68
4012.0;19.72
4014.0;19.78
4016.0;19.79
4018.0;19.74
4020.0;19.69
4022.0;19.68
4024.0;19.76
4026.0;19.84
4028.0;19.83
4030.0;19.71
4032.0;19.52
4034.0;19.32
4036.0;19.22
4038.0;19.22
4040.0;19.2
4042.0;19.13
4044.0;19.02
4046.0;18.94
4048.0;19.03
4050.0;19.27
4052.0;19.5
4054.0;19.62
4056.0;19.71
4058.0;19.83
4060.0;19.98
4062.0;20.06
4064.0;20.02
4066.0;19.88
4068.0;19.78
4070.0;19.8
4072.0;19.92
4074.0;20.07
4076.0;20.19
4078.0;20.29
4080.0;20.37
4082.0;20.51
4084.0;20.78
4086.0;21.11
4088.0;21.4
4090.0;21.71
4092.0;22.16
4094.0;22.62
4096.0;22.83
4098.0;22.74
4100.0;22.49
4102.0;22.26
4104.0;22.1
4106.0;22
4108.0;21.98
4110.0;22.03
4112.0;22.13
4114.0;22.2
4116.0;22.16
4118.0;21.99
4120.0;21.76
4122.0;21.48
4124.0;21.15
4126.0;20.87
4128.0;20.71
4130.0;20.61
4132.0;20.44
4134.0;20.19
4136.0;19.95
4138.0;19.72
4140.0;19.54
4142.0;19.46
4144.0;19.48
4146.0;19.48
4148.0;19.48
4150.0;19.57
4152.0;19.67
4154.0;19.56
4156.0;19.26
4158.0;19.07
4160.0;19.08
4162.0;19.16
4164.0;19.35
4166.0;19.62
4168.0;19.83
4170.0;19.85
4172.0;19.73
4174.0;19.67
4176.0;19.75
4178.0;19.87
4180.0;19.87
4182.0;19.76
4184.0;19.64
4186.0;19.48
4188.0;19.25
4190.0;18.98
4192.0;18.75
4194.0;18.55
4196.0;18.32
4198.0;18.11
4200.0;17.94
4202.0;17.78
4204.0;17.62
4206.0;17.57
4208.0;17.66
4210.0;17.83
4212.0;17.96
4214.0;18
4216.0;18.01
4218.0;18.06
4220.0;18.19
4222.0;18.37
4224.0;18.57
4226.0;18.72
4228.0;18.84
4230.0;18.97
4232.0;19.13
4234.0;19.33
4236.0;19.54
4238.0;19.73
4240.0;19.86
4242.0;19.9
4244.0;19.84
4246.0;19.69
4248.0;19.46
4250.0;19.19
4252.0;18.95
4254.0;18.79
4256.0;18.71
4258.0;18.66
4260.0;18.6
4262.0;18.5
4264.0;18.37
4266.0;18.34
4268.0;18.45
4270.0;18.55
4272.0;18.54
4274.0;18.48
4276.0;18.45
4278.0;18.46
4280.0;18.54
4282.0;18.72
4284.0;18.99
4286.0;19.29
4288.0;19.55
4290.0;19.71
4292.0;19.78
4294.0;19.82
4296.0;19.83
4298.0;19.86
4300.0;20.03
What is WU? 3878.0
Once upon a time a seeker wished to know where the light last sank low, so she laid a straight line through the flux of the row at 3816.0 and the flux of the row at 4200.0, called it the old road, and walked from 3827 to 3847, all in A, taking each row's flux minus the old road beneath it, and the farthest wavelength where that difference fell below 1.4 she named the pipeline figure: 3846.0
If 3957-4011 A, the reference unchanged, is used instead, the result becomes 4010.0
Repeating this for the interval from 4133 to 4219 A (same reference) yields 4218.0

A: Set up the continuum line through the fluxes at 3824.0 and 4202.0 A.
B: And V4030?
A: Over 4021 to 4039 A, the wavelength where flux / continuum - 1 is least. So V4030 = 4036.0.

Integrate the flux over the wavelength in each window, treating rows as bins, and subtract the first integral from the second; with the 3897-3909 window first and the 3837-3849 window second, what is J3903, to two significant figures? 18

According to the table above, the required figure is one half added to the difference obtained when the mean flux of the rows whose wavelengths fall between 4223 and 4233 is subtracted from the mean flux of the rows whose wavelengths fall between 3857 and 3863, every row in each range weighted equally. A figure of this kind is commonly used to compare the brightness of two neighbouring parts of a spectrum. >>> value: 6.4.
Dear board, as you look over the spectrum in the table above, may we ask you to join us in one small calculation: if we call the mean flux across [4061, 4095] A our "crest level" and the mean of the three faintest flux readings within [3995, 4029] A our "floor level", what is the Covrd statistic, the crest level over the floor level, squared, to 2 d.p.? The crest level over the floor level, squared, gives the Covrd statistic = 1.10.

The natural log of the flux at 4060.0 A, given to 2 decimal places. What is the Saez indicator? 2.99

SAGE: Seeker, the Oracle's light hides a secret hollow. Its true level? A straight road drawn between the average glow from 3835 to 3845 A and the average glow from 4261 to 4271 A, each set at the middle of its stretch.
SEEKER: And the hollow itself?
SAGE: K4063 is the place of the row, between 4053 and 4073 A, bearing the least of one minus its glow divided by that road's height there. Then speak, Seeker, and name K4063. 4062.0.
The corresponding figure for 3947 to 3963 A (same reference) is 3962.0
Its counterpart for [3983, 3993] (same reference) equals 3984.0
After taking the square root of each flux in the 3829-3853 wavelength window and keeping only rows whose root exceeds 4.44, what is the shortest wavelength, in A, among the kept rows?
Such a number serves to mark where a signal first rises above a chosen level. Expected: 3830.0 A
